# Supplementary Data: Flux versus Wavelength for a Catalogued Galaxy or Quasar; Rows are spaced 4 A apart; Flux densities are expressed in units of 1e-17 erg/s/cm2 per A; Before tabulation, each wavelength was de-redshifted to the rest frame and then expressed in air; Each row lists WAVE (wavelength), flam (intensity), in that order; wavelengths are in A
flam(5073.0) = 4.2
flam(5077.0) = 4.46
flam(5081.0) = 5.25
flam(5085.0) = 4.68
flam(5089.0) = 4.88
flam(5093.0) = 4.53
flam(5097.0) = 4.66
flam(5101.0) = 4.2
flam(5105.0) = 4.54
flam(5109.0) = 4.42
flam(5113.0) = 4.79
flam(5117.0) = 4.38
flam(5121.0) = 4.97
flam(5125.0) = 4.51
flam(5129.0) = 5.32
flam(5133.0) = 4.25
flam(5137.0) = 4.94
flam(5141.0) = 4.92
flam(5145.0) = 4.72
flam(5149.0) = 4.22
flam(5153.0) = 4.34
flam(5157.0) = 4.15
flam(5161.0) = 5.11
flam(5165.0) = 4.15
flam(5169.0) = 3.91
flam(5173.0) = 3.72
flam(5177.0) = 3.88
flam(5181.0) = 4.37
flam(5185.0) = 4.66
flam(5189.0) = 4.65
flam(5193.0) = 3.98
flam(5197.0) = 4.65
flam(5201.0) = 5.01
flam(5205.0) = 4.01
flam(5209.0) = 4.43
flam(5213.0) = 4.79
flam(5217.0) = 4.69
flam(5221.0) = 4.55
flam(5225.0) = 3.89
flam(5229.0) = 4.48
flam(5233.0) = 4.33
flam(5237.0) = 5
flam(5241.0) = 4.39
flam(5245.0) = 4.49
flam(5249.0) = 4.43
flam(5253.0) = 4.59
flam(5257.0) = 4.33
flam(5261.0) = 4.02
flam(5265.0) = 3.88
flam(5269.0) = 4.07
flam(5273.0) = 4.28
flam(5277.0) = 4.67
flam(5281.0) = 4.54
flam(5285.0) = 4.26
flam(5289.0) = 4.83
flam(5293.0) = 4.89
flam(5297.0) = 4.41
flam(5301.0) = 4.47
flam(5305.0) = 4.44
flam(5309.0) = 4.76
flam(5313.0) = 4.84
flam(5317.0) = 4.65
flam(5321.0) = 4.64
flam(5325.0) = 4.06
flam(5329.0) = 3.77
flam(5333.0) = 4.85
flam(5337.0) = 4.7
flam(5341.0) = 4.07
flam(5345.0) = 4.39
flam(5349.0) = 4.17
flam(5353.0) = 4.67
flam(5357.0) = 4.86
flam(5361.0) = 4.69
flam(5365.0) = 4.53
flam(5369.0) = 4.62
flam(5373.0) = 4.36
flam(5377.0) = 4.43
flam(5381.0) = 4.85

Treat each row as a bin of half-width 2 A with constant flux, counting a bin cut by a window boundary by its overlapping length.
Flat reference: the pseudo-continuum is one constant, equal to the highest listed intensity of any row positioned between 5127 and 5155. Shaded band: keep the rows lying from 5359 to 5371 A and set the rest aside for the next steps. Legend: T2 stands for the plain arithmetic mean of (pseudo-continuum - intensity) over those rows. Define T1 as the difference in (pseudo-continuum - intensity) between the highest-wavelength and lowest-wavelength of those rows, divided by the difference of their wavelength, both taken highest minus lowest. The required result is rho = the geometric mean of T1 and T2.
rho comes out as 0.079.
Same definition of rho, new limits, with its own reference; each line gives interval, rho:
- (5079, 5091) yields 0.133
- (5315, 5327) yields 0.253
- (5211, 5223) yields 0.139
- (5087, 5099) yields 0.132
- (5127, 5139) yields 0.152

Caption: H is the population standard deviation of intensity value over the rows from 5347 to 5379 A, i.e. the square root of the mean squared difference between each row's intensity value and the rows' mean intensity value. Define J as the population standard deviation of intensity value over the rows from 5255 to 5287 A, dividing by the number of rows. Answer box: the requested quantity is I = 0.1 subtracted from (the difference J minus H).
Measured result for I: -0.06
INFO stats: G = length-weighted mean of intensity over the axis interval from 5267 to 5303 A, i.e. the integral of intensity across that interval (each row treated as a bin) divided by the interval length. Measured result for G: 4.49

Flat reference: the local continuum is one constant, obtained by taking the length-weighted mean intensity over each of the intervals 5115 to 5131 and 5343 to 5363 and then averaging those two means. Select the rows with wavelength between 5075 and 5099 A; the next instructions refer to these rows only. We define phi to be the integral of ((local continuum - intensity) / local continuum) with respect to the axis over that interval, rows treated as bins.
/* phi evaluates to -0.3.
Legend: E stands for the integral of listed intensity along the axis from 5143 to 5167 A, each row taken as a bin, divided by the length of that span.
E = 4.45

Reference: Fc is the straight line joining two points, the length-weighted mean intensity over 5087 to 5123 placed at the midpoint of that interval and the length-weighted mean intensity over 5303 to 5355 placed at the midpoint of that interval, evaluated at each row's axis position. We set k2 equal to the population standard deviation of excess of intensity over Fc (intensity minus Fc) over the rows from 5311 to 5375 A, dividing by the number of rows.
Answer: 0.32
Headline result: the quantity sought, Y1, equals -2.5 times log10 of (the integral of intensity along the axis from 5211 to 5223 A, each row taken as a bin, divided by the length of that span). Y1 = -1.67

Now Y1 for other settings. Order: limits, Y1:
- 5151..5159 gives -1.57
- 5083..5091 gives -1.70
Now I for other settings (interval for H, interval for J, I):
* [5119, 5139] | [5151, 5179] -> -0.05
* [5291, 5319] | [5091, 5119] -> -0.11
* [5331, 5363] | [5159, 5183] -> 0.08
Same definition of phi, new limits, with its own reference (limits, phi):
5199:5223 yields 0.5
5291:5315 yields 0.2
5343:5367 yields 0.6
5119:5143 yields -0.7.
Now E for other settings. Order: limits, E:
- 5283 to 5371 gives 4.53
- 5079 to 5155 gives 4.66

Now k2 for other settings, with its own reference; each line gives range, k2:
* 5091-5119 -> 0.18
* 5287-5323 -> 0.17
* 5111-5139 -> 0.35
